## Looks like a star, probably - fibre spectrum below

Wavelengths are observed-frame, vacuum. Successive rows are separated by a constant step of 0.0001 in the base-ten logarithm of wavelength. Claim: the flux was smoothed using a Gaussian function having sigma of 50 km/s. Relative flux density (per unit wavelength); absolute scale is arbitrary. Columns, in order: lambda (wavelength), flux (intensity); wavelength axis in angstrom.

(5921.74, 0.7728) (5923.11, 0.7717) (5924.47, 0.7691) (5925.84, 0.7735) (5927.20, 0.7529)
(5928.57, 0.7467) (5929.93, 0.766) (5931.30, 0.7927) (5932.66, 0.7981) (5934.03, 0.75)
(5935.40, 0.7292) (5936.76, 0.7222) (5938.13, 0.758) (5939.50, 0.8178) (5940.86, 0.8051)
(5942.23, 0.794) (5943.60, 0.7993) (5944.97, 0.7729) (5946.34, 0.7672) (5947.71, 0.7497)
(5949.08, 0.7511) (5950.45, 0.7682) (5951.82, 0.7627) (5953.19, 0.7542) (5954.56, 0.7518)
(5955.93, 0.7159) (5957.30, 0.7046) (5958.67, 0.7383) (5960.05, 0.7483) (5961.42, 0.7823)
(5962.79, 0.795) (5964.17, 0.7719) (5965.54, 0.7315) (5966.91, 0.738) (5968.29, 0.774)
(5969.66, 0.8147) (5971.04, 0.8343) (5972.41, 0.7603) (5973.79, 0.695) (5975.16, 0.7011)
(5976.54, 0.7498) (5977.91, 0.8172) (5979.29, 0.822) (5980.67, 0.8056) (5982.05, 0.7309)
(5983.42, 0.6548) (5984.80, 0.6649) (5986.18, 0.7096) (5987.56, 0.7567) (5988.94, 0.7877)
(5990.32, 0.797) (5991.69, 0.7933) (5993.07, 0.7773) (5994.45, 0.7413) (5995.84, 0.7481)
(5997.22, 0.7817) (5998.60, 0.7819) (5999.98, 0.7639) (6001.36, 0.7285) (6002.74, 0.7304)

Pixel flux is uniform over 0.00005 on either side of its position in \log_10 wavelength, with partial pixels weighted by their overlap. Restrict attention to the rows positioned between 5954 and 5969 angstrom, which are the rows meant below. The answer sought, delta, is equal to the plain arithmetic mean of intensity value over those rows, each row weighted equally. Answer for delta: 0.750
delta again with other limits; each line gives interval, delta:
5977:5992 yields 0.758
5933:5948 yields 0.770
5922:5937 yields 0.761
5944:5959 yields 0.749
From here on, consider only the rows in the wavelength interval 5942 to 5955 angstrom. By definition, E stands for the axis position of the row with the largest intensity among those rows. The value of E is 5943.60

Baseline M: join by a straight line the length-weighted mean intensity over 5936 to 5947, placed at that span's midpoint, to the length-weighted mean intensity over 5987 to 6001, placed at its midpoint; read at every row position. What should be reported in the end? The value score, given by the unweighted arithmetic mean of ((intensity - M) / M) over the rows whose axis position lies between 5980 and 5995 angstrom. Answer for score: -0.033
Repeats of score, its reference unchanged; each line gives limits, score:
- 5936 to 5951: -0.008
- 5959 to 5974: -0.011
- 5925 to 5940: -0.021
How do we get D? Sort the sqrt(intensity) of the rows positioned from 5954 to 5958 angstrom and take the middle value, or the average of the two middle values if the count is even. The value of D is 0.846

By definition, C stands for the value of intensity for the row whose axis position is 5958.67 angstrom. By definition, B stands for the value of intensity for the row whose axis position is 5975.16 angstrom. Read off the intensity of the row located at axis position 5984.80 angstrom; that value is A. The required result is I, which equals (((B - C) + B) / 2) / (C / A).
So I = 0.30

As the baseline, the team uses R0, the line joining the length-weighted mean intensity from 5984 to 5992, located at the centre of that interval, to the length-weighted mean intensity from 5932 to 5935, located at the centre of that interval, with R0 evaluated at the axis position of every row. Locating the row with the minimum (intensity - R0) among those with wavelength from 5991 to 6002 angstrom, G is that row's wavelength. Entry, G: 6001.36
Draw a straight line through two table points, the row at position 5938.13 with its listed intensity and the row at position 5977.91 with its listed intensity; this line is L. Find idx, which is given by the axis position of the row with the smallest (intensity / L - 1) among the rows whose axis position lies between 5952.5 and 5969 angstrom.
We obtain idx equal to 5957.30 angstrom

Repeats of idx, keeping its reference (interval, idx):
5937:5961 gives 5957.30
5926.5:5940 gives 5936.76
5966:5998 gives 5983.42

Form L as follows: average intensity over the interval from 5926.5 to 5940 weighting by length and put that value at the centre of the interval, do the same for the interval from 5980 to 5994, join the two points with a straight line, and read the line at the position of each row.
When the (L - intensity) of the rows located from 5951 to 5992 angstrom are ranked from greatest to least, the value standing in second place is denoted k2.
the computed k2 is 0.08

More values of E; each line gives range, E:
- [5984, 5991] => 5990.32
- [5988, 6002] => 5990.32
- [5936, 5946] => 5939.50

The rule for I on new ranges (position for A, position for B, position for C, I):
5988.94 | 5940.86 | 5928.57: 0.46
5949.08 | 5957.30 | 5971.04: 0.26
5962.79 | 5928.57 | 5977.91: 0.33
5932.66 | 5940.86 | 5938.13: 0.45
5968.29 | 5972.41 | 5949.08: 0.40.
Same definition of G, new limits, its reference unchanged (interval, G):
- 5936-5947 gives 5936.76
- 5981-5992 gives 5983.42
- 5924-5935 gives 5928.57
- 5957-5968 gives 5957.30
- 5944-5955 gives 5947.71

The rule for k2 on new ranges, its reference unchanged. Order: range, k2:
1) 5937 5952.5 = 0.01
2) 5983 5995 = 0.08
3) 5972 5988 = 0.08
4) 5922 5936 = 0.02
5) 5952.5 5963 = 0.04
